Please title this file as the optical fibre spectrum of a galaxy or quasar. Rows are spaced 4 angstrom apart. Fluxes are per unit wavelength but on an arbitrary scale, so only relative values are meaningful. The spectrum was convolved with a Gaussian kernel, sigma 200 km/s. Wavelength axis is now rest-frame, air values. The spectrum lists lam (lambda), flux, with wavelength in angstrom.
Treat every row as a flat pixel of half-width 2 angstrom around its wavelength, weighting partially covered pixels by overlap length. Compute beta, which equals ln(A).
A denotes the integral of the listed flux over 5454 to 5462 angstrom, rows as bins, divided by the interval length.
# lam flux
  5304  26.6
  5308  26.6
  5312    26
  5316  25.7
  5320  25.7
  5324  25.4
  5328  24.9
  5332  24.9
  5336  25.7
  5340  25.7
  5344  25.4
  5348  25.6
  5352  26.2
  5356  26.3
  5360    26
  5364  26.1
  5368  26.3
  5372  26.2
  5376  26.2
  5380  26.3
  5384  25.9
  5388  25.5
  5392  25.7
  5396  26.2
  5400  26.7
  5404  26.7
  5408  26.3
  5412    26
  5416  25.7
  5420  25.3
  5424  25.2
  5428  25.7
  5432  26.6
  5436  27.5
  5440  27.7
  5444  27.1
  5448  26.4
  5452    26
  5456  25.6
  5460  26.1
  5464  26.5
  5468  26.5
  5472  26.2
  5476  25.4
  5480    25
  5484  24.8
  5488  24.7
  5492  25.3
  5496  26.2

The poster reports 3.25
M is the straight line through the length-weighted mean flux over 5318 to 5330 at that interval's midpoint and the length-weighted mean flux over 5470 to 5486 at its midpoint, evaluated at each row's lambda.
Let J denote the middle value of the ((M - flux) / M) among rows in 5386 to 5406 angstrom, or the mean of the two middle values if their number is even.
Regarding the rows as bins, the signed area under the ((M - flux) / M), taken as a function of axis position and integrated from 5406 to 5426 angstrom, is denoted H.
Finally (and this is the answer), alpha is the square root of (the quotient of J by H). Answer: 0.35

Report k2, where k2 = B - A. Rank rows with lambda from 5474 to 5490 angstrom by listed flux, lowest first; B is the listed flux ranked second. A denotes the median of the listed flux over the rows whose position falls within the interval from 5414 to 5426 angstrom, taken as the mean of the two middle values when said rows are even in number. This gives -0.50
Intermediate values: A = 25.3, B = 24.8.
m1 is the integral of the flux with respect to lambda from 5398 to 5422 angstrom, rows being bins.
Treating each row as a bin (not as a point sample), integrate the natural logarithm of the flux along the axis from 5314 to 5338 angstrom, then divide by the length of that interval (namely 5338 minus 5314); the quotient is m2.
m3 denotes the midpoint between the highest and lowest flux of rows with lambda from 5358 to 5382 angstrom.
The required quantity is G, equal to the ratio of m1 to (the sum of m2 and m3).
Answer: 21.3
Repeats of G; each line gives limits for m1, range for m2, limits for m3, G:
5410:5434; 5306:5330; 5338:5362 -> 21.2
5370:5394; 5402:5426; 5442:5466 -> 21.1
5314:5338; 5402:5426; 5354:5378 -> 20.7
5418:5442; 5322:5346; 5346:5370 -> 21.7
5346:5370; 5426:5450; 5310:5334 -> 21.8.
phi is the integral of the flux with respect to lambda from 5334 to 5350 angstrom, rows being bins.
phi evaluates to 410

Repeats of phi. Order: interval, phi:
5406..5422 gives 413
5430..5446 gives 436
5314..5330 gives 407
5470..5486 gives 406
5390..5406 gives 421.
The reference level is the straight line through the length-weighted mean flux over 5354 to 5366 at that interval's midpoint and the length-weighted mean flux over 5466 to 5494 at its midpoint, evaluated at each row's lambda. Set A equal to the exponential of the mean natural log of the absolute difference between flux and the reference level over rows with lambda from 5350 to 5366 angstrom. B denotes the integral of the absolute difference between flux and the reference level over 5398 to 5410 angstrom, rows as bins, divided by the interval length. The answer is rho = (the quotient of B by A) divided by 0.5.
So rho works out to 32.6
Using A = 0.04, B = 0.70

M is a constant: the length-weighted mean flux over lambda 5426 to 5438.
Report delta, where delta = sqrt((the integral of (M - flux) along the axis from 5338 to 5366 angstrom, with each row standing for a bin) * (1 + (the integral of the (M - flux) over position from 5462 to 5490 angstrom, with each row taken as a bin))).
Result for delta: 24.0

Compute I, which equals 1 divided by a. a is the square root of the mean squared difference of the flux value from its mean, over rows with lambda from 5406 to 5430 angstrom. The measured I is 2.64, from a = 0.38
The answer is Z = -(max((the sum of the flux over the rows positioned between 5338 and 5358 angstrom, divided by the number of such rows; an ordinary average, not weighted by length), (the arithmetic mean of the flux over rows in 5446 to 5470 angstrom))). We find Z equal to -26.2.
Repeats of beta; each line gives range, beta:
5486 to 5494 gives 3.22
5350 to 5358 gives 3.27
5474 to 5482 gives 3.23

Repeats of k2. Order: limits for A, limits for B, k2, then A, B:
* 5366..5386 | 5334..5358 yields -0.60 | 26.2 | 25.6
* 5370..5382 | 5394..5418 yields -0.20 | 26.2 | 26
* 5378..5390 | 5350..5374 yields 0.20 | 25.9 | 26.1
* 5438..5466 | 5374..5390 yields -0.50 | 26.4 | 25.9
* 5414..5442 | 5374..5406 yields 0.00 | 25.7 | 25.7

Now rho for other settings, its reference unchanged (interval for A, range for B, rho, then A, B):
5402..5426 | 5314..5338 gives 5.5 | 0.35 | 0.95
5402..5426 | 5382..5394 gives 1.5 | 0.35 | 0.27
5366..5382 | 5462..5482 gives 6.6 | 0.19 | 0.64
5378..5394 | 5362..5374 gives 1.0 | 0.23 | 0.12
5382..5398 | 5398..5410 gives 6.0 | 0.23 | 0.70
